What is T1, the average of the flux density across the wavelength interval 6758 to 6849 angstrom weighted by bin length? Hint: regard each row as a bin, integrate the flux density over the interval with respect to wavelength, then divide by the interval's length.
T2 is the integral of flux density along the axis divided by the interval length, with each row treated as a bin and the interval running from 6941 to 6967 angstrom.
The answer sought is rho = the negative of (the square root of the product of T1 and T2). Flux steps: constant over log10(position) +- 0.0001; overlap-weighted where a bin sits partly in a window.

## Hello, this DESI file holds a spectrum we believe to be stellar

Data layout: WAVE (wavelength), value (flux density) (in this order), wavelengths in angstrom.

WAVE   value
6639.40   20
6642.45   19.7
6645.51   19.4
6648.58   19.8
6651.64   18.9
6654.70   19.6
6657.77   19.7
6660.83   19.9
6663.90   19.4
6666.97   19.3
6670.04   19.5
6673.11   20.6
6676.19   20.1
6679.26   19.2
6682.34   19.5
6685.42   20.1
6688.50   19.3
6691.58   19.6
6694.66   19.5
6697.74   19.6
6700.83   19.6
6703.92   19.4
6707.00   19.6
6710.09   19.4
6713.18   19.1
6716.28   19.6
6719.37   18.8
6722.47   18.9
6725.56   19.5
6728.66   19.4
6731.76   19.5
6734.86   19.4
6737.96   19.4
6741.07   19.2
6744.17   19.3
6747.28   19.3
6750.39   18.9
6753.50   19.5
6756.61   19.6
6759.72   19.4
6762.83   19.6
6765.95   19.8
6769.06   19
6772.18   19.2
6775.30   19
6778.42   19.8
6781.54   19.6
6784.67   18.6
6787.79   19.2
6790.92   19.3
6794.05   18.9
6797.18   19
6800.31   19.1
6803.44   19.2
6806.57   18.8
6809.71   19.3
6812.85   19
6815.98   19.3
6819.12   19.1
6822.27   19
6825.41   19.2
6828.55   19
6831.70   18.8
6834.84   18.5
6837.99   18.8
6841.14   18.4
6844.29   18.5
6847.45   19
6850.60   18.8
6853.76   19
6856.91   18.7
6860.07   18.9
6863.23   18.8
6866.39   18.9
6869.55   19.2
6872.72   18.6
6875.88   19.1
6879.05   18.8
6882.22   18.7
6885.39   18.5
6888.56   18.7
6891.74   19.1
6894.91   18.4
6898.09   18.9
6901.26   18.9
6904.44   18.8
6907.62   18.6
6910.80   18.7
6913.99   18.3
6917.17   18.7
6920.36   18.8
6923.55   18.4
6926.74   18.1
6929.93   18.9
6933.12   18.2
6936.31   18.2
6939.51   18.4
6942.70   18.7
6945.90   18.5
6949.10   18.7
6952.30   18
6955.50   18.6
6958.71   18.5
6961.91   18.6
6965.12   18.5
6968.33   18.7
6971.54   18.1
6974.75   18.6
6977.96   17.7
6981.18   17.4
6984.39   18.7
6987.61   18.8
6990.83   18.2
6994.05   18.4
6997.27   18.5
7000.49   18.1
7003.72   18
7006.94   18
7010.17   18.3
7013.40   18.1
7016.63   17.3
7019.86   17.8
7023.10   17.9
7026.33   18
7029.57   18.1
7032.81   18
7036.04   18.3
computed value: -18.8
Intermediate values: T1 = 19.08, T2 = 18.5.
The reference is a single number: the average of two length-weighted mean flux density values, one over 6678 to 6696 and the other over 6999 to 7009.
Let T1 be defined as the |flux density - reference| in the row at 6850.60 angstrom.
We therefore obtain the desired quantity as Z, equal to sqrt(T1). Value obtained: 0.1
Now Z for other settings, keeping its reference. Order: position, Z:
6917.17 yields 0.3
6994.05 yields 0.6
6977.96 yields 1.0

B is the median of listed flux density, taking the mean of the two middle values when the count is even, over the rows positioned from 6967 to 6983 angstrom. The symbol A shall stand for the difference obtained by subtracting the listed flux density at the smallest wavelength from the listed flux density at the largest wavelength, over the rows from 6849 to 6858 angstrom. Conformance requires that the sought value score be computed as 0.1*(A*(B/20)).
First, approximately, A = -0.1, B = 18.10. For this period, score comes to -0.009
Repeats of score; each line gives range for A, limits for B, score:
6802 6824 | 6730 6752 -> -0.019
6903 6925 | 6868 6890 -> -0.037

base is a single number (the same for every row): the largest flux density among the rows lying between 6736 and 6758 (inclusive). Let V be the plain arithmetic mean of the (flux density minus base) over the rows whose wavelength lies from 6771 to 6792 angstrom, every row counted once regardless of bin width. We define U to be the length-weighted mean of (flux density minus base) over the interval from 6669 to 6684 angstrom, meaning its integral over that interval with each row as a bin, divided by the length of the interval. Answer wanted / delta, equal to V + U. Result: -0.2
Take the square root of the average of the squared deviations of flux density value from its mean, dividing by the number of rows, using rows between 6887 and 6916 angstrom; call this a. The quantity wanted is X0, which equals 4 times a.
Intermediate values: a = 0.238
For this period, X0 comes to 0.95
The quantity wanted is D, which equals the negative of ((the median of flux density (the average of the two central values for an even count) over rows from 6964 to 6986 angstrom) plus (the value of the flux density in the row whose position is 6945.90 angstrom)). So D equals -37.0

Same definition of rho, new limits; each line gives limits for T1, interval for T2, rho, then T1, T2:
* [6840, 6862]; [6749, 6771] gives -19.1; 18.76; 19.4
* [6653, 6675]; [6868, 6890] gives -19.3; 19.71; 18.8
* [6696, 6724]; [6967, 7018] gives -18.7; 19.33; 18.2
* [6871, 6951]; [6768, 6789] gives -18.9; 18.63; 19.2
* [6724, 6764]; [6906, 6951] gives -18.9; 19.39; 18.5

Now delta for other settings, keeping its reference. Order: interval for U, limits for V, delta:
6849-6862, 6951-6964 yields -1.9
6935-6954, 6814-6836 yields -1.8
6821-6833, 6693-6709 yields -0.7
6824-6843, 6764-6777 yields -1.2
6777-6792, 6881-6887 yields -1.3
